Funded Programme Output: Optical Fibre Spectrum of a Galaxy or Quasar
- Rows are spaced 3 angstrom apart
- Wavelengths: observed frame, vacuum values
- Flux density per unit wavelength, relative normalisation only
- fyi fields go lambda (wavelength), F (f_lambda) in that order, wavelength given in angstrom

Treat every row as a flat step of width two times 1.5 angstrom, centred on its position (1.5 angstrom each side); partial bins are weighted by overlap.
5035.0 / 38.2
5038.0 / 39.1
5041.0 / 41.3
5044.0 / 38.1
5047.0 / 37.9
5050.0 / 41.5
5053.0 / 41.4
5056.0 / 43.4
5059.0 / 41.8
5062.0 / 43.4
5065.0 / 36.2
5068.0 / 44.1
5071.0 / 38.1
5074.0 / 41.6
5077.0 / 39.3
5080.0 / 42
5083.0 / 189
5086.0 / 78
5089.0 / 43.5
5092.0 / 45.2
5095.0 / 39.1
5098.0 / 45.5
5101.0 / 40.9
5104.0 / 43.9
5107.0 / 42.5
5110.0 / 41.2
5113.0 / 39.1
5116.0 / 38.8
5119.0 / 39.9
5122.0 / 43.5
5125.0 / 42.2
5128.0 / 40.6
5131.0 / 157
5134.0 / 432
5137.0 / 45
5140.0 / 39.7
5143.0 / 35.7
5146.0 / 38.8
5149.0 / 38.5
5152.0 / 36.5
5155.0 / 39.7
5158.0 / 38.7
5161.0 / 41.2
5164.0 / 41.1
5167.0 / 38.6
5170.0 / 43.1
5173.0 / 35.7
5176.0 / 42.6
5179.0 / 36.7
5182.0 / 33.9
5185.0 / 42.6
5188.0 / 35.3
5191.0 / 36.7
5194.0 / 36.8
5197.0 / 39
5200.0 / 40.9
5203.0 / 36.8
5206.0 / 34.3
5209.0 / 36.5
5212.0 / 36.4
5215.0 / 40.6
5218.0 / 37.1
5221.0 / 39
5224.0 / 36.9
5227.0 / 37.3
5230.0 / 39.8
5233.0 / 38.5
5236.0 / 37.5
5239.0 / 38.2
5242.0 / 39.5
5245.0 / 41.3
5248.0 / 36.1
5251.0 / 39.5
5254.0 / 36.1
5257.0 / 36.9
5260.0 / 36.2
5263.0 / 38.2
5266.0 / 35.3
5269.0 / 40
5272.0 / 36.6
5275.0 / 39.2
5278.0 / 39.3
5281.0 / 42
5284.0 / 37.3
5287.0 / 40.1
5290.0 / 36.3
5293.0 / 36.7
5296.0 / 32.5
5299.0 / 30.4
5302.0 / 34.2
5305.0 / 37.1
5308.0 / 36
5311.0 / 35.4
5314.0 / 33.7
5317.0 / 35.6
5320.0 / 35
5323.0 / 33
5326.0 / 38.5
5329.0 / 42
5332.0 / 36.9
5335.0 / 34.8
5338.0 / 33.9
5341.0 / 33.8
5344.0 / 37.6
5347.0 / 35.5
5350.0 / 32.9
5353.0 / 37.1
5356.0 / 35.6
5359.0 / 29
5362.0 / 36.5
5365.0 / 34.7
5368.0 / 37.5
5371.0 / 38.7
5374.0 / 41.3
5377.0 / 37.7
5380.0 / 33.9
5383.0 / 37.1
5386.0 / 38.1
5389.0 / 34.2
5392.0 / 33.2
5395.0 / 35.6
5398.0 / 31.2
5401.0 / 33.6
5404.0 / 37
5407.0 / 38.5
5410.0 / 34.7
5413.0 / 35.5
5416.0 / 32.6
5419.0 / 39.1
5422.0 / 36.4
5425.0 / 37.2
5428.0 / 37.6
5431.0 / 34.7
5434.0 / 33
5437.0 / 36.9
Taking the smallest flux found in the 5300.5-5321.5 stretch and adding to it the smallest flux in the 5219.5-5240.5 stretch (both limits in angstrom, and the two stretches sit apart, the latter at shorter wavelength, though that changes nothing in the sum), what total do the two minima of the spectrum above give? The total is 70.6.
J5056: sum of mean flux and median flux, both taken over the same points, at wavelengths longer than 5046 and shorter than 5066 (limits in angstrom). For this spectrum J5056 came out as 82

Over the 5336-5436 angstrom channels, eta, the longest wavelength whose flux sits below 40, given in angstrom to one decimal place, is 5434.0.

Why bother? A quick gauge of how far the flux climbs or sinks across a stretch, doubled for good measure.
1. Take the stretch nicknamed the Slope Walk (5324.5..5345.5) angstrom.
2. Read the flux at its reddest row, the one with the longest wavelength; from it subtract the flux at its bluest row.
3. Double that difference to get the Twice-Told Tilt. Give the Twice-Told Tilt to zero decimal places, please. -2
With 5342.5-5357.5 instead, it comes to -4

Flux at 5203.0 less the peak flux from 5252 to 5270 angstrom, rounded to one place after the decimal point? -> -3.2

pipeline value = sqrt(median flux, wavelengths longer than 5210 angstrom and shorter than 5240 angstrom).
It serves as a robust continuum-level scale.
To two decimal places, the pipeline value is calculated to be 6.15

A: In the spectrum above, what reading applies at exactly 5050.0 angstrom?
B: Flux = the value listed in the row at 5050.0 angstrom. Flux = 41.5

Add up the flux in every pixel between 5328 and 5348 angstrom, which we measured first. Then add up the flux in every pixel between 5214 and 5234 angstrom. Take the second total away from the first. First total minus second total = -15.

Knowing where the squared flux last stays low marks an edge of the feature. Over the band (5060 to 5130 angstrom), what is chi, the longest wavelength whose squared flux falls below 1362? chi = 5065.0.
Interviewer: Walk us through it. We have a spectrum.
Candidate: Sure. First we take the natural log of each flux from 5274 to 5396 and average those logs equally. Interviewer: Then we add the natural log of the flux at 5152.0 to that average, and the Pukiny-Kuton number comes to 7.18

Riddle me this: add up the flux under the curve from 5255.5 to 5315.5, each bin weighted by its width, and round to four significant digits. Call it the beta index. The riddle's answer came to 2200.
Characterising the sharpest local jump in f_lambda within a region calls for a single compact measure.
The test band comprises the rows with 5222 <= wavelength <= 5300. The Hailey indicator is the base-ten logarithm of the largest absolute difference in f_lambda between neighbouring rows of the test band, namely 0.72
